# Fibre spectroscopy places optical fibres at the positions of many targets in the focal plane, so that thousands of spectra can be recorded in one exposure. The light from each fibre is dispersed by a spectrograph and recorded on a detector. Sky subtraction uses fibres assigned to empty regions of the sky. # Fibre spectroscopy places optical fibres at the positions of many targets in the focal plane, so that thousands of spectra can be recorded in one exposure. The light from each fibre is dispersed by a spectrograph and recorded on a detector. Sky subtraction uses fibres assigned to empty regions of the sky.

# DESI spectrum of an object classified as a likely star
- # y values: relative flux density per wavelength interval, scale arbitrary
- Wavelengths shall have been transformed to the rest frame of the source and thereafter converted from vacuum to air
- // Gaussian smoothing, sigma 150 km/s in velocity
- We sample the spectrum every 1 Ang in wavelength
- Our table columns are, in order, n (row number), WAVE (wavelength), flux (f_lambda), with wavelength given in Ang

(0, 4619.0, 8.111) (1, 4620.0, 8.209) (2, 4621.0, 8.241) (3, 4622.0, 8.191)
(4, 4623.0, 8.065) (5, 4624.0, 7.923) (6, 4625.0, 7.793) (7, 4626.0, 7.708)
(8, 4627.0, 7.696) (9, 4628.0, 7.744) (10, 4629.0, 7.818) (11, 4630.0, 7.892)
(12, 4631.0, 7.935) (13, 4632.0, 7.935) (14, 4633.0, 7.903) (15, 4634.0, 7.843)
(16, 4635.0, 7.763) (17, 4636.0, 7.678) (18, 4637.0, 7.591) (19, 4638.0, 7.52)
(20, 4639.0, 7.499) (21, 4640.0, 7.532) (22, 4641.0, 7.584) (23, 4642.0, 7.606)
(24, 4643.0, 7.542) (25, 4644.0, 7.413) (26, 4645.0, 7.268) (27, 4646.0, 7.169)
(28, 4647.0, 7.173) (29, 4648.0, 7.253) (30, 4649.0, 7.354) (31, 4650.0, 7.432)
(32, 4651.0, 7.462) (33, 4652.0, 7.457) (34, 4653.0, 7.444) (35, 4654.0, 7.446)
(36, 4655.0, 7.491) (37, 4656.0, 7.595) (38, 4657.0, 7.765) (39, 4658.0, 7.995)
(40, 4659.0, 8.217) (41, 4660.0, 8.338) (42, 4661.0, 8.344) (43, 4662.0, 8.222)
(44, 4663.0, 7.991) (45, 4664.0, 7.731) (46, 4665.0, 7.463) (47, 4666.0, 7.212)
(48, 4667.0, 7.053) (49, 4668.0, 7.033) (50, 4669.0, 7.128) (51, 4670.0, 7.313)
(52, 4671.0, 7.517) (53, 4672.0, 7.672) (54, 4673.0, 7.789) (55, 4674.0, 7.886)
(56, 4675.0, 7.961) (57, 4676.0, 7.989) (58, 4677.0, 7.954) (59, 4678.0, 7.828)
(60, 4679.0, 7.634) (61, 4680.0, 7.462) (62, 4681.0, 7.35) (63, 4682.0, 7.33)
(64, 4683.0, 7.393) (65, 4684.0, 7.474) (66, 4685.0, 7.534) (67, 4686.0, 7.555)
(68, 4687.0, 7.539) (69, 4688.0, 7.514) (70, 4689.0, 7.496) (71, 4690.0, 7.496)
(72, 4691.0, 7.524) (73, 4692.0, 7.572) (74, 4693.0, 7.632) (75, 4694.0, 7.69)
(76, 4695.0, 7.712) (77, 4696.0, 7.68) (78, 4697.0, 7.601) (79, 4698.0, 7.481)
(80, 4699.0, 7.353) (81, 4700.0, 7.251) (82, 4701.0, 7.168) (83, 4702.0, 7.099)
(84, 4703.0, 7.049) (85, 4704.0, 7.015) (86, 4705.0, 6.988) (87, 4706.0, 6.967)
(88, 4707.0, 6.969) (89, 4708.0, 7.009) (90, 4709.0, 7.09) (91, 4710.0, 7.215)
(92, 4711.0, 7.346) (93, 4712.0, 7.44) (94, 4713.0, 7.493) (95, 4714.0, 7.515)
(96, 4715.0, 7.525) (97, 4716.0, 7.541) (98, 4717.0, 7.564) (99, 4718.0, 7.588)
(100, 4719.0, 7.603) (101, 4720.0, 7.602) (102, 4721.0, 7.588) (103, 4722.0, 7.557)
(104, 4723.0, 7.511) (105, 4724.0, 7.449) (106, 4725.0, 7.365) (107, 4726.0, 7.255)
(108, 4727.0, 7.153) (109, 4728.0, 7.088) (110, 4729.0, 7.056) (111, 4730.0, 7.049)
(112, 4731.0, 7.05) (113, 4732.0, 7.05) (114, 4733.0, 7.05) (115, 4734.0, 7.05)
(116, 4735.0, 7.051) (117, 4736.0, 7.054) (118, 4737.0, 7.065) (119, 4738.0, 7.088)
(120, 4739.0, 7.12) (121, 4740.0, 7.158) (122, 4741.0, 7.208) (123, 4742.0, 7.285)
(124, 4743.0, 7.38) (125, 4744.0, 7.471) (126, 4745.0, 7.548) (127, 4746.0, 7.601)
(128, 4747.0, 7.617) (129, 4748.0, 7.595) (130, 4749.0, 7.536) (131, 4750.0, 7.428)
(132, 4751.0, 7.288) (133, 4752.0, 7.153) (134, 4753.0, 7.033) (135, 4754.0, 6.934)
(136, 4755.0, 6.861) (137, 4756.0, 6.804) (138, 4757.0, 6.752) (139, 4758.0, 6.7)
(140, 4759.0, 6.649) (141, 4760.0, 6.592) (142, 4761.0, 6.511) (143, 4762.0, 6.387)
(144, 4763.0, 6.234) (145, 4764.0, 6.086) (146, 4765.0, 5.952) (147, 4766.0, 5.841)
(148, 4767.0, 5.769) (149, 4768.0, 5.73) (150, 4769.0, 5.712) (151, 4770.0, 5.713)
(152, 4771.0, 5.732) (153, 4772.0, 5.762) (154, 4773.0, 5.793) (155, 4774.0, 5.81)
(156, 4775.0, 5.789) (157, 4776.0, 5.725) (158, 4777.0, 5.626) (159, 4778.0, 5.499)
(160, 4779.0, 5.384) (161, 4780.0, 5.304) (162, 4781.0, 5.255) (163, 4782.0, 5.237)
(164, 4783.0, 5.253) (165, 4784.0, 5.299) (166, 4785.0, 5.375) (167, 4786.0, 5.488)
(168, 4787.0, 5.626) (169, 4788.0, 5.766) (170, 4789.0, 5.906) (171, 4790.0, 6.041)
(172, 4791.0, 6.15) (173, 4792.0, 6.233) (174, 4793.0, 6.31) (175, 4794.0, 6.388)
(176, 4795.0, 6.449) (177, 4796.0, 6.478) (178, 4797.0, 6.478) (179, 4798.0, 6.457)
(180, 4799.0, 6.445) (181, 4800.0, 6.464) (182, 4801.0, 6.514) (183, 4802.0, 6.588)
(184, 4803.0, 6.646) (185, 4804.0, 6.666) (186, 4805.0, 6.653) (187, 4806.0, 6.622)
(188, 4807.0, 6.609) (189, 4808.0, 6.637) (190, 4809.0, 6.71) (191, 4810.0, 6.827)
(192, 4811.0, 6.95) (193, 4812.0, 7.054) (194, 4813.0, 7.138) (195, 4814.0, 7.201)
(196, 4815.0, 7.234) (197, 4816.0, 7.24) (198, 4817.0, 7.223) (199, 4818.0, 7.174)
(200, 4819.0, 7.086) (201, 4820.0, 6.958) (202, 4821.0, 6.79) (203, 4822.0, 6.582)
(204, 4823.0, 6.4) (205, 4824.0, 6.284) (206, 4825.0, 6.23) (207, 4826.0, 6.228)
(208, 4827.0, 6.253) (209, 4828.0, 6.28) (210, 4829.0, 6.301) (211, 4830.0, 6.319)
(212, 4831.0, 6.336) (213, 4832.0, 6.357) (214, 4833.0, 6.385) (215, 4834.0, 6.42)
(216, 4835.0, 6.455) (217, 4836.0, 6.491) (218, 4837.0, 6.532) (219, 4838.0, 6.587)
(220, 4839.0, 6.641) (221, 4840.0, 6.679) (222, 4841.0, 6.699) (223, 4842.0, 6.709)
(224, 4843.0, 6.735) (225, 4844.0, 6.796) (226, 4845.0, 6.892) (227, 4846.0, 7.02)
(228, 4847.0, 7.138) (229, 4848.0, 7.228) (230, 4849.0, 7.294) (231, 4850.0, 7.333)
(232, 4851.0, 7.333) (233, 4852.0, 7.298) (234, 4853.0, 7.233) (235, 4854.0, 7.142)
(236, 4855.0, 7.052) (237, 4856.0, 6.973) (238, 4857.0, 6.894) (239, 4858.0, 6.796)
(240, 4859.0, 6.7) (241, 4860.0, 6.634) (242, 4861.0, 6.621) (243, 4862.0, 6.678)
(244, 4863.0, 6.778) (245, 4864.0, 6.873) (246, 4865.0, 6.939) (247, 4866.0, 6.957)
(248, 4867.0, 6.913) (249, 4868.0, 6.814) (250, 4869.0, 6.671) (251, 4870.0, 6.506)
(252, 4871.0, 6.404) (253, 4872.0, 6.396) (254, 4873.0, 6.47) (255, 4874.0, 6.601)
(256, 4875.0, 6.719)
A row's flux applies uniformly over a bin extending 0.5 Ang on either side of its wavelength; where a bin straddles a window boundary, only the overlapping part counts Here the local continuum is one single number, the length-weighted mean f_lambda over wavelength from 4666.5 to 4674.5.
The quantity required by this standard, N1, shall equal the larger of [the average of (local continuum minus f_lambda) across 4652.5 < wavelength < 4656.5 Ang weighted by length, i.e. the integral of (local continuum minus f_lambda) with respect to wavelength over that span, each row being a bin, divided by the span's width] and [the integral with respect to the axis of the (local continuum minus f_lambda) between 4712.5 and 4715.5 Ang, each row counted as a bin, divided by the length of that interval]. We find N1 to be -0.07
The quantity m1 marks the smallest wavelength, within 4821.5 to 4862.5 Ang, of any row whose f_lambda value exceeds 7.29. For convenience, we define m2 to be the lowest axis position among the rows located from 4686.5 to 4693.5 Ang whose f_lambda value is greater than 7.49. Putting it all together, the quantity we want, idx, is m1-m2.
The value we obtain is 162 Ang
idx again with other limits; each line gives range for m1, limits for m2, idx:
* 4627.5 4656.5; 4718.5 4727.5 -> -91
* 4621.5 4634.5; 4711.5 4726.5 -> -91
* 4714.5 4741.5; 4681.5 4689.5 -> 30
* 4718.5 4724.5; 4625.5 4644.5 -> 93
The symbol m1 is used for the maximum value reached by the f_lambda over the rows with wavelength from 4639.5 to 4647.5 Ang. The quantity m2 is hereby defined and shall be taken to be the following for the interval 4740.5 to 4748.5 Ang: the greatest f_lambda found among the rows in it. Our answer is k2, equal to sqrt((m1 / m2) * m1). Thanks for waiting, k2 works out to 2.8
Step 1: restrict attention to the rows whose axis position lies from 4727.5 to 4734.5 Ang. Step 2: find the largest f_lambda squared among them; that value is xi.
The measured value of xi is 50.2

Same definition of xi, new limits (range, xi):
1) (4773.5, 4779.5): 33.8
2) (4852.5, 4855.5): 52.3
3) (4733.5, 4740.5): 51.2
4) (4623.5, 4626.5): 62.8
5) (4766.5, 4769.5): 33.3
